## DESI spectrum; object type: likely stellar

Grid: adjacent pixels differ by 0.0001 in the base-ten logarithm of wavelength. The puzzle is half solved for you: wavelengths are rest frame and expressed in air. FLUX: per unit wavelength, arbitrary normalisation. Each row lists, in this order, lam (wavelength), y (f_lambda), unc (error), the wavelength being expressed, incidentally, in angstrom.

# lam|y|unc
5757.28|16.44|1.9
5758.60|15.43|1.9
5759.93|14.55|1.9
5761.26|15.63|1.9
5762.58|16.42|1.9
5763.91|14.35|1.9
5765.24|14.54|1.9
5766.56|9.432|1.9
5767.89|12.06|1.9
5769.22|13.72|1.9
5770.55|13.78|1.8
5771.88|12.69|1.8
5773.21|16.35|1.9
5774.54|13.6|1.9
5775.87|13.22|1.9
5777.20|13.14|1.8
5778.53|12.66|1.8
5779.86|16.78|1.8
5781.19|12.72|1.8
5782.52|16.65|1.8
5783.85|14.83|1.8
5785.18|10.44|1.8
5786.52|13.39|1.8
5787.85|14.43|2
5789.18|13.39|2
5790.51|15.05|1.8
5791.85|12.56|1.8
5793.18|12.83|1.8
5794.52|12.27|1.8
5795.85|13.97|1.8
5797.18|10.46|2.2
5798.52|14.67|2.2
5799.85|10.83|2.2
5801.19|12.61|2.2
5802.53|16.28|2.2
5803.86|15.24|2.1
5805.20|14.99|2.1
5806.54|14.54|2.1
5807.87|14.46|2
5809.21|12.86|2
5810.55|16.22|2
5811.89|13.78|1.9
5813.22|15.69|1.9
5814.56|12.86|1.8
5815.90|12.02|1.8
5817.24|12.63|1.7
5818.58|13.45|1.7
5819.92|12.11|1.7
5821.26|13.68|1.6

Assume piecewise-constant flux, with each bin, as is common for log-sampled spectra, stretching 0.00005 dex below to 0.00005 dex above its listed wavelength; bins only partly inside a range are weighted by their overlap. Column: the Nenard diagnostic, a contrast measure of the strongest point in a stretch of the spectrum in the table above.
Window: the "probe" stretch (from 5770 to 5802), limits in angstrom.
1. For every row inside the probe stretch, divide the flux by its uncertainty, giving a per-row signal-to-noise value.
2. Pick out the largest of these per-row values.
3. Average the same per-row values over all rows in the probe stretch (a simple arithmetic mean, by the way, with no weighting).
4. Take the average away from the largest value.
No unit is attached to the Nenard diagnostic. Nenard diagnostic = 2.16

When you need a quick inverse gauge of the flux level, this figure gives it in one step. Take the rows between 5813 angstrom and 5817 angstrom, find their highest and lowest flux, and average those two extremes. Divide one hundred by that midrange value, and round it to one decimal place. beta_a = 7.2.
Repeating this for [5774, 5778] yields 7.5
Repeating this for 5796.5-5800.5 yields 8.0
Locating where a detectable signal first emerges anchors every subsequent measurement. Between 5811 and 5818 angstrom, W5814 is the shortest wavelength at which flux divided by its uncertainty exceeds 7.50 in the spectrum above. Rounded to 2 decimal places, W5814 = 5813.22 angstrom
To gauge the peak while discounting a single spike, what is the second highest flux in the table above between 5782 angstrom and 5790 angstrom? 14.83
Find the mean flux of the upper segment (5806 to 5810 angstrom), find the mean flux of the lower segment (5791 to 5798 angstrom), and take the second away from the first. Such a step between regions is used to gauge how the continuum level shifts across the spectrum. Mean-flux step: 1.5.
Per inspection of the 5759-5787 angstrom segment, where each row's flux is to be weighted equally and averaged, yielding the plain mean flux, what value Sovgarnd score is 13.9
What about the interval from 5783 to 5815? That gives 13.7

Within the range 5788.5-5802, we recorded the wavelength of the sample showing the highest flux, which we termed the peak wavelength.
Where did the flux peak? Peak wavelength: 5790.51 angstrom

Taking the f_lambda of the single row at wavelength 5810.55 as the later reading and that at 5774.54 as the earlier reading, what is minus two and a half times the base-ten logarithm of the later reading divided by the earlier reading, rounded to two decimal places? -0.19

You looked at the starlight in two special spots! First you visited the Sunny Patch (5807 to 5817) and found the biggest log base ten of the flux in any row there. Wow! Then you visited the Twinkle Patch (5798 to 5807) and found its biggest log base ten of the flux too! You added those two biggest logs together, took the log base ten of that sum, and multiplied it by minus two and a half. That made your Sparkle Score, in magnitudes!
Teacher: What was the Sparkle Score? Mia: -0.960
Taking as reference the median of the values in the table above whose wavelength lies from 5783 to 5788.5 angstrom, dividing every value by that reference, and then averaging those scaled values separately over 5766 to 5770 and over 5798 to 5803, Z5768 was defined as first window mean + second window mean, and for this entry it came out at 1.82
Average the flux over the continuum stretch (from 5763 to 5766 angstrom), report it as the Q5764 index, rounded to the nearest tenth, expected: 14.4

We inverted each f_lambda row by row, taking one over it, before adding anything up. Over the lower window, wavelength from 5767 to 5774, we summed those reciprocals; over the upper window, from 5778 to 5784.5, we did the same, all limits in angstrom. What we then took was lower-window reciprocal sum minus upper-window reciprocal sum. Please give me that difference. 0.024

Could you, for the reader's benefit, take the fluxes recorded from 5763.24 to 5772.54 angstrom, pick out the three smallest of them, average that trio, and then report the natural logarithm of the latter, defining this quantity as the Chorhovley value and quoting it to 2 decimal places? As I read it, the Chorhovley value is 2.43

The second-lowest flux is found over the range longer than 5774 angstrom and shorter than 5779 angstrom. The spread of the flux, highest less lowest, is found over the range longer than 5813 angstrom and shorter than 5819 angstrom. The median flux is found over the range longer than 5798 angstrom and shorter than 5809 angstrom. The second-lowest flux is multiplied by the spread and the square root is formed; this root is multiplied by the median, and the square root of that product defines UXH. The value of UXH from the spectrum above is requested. 10.1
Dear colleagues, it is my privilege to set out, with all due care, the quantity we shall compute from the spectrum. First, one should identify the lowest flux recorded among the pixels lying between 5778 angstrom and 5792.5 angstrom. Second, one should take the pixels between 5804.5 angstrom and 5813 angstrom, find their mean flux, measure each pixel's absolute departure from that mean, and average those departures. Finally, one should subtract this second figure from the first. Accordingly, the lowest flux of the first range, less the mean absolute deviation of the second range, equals 9.7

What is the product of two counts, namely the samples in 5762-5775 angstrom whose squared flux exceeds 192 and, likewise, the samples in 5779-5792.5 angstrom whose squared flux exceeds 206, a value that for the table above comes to 20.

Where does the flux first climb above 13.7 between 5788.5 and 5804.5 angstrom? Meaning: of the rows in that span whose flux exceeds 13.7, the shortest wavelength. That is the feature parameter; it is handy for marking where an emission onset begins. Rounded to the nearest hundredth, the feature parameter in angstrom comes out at 5790.51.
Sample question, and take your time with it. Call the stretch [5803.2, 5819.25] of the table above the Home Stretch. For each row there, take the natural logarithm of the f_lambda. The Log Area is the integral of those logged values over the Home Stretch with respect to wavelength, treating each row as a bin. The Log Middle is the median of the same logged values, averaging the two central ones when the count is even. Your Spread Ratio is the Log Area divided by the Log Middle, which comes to 16.0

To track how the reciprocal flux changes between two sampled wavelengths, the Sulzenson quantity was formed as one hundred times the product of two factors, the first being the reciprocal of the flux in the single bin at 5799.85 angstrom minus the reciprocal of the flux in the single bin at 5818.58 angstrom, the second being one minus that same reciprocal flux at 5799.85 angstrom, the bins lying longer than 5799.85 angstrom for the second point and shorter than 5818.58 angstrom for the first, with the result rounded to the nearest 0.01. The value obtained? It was 1.63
